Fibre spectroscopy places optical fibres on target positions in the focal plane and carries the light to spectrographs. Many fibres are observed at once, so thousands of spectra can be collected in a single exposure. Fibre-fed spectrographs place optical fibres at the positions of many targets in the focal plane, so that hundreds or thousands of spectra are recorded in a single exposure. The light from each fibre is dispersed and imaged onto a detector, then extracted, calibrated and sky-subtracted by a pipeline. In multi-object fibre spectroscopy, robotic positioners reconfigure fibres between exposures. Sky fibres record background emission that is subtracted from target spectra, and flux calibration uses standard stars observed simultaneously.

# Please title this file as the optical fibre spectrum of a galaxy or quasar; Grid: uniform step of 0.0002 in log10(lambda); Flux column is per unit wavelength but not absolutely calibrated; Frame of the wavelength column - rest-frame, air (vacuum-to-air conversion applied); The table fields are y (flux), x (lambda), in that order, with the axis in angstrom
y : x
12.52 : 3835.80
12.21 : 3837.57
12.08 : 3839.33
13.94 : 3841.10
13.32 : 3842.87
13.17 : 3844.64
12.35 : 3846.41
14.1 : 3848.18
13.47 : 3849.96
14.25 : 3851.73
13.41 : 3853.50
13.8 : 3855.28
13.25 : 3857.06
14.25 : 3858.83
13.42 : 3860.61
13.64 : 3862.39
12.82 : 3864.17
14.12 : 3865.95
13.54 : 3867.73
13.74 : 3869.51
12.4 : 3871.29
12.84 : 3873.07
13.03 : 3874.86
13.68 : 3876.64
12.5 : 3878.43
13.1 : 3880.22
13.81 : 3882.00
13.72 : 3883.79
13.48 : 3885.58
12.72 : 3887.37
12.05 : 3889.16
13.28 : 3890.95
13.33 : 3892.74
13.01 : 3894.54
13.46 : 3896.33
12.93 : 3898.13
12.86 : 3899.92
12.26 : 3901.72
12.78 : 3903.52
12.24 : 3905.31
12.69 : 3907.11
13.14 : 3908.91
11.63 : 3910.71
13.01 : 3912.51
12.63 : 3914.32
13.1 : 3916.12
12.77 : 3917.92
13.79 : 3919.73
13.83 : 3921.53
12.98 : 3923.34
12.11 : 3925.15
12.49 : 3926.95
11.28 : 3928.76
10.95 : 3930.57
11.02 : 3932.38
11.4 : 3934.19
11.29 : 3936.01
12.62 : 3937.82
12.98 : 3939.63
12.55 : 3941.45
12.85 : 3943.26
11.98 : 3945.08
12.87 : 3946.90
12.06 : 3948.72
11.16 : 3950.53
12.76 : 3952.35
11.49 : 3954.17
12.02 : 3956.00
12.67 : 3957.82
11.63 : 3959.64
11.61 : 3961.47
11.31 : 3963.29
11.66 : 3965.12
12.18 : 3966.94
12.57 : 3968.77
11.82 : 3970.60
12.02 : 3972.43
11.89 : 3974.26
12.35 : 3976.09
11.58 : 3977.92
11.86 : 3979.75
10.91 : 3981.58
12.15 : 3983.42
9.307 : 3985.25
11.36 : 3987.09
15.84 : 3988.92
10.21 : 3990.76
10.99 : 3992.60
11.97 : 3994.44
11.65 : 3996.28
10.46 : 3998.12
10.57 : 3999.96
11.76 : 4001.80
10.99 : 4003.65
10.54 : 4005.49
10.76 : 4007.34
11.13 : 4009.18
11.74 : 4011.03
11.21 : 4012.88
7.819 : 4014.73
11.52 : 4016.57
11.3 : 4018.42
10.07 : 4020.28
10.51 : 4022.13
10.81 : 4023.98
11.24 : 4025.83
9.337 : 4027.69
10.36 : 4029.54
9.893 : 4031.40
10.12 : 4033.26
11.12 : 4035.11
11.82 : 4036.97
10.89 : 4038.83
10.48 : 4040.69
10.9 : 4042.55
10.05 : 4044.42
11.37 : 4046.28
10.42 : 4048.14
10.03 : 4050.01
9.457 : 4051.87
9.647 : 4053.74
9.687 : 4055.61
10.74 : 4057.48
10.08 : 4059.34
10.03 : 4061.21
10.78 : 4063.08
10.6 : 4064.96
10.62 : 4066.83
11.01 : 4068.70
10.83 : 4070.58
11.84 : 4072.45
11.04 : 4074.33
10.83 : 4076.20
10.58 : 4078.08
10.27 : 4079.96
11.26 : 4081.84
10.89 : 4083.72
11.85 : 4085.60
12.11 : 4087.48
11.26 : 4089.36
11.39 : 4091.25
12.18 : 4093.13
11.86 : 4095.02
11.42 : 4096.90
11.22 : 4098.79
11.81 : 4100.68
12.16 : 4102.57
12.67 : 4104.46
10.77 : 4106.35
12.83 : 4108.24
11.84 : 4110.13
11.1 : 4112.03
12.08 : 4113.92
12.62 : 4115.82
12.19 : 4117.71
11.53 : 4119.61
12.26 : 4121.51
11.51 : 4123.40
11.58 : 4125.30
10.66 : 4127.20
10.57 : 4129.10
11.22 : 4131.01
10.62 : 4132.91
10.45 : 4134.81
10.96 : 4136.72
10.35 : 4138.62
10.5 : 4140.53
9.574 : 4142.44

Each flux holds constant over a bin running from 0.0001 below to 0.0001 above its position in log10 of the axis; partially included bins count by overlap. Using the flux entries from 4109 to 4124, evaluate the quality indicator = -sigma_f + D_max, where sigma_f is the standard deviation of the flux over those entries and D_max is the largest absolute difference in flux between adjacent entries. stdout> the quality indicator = 0.5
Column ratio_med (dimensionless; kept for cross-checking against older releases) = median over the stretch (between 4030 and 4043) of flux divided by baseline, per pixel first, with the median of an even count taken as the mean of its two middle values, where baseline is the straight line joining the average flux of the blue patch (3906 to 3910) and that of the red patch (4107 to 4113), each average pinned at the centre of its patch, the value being 0.89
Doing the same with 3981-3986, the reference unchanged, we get 0.87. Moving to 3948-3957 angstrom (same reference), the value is 0.95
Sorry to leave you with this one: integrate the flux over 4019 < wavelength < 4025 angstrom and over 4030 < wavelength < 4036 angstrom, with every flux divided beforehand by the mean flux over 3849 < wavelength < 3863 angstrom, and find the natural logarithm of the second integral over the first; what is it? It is -0.01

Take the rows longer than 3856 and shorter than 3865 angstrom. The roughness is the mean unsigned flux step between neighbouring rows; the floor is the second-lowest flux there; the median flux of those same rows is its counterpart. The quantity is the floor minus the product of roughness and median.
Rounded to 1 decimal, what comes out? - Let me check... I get 3.6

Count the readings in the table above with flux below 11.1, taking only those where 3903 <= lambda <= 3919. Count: 0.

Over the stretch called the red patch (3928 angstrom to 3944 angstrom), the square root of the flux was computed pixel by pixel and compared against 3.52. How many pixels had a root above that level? 4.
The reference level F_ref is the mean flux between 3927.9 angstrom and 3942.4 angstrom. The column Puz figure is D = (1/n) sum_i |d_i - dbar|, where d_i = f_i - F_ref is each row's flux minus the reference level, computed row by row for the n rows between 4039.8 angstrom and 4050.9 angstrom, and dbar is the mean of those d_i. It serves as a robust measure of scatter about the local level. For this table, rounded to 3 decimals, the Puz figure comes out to 0.396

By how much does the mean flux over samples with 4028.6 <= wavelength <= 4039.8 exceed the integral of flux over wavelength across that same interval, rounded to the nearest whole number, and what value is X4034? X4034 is -109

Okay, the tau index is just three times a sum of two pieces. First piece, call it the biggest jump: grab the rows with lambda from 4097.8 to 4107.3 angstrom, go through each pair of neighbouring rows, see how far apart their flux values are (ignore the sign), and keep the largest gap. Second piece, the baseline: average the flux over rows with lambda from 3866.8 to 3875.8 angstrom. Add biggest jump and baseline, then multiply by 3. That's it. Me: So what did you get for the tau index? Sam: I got 45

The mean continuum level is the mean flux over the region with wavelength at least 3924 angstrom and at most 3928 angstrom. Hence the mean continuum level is 12.3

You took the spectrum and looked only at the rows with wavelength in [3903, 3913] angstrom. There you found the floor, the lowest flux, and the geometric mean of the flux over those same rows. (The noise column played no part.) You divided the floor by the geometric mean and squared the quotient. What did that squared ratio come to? 0.86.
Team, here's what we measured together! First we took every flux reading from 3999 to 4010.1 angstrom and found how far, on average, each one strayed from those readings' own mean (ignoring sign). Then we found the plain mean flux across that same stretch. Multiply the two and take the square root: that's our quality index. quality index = 1.9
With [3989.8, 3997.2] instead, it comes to 2.6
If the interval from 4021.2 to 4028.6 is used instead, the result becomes 2.4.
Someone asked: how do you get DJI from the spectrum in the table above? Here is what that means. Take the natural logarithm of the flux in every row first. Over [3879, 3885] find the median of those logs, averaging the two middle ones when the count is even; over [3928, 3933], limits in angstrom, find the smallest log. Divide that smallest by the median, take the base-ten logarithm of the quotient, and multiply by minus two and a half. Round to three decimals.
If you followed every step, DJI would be 0.098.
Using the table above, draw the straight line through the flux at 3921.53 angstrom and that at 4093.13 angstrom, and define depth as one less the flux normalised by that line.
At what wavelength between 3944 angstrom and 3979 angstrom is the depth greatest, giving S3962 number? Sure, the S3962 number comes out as 3950.53 angstrom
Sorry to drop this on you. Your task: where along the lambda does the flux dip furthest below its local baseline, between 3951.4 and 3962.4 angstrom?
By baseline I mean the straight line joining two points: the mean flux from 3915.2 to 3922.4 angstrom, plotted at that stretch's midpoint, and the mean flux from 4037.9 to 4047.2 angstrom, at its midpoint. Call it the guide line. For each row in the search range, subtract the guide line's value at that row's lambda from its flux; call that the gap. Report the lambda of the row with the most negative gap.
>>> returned 3954.17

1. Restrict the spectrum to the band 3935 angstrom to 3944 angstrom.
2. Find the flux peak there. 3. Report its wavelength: 3939.63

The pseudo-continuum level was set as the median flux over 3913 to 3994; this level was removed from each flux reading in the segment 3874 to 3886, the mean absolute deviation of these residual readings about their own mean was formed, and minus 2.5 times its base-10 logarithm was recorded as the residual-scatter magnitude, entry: 1.02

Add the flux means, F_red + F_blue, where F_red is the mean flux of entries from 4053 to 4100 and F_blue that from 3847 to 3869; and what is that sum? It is 24.6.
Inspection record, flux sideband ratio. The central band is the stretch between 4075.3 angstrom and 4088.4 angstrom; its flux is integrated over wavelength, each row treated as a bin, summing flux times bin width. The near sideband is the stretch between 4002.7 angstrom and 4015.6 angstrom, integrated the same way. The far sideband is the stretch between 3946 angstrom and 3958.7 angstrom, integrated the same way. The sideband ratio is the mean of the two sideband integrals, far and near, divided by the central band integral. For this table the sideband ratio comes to 1.00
